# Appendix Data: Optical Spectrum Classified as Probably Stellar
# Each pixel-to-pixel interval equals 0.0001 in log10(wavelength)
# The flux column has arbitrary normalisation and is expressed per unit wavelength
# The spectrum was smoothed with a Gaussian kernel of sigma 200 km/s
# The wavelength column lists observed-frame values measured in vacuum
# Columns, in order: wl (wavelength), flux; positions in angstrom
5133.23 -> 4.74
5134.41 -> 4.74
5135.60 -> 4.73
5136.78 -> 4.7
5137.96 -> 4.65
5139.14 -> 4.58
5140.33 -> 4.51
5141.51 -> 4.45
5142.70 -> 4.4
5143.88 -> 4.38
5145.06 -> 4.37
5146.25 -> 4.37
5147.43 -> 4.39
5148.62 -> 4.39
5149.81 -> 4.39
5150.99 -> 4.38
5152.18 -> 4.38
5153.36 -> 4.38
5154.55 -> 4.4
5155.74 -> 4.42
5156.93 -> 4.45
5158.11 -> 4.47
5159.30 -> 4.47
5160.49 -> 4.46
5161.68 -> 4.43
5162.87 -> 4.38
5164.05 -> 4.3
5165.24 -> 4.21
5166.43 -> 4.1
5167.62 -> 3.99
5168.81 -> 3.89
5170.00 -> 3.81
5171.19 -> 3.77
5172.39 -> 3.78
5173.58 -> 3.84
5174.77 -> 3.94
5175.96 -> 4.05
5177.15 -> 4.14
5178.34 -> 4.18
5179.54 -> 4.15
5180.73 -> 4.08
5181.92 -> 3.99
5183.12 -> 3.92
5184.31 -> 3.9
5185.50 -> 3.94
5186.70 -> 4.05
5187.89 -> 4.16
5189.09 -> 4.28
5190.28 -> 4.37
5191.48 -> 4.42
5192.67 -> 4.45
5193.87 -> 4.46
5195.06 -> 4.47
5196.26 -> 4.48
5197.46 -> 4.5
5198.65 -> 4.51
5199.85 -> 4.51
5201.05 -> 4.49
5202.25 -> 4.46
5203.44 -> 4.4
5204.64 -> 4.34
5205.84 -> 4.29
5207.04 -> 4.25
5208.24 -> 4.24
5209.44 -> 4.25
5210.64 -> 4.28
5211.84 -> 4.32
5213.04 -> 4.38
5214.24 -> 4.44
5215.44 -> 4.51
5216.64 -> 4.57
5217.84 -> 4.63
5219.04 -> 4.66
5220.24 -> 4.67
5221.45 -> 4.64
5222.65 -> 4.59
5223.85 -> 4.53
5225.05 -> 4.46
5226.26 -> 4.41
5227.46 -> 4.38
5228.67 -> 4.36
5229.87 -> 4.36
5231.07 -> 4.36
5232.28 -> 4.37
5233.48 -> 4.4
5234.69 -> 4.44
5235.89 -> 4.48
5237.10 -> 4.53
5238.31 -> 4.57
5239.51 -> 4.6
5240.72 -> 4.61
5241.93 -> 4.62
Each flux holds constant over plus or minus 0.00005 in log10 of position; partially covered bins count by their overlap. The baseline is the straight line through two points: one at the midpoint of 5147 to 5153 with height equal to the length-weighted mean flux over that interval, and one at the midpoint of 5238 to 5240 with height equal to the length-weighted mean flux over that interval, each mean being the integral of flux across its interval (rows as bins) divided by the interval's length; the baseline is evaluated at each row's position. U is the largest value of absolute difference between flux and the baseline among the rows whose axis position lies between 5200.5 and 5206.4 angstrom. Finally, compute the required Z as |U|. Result 0.231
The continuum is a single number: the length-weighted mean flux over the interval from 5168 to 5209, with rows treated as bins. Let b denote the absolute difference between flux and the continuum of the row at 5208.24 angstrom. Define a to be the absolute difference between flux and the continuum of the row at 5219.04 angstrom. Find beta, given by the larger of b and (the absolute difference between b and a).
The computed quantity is 0.420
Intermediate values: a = 0.47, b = 0.049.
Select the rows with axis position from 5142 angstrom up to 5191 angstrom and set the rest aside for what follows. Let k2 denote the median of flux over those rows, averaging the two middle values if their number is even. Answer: 4.28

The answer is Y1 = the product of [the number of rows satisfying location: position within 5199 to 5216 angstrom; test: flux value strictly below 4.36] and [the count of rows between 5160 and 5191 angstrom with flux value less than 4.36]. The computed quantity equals 154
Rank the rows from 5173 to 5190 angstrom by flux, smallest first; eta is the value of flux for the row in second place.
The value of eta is 3.9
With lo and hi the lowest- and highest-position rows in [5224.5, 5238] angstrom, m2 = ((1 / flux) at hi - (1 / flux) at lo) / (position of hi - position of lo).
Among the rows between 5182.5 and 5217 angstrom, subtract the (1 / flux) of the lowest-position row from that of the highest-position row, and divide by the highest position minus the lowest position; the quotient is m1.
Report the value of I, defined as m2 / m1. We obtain 0.3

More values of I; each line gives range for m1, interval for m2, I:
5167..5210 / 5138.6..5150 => -2.4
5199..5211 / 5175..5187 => 0.0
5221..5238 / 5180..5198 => -4.1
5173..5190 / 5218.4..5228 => -0.9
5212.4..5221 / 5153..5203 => 0.0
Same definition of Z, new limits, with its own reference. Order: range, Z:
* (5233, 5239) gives 0.187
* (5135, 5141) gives 0.379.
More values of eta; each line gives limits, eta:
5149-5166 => 4.3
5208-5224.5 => 4.25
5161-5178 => 3.78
